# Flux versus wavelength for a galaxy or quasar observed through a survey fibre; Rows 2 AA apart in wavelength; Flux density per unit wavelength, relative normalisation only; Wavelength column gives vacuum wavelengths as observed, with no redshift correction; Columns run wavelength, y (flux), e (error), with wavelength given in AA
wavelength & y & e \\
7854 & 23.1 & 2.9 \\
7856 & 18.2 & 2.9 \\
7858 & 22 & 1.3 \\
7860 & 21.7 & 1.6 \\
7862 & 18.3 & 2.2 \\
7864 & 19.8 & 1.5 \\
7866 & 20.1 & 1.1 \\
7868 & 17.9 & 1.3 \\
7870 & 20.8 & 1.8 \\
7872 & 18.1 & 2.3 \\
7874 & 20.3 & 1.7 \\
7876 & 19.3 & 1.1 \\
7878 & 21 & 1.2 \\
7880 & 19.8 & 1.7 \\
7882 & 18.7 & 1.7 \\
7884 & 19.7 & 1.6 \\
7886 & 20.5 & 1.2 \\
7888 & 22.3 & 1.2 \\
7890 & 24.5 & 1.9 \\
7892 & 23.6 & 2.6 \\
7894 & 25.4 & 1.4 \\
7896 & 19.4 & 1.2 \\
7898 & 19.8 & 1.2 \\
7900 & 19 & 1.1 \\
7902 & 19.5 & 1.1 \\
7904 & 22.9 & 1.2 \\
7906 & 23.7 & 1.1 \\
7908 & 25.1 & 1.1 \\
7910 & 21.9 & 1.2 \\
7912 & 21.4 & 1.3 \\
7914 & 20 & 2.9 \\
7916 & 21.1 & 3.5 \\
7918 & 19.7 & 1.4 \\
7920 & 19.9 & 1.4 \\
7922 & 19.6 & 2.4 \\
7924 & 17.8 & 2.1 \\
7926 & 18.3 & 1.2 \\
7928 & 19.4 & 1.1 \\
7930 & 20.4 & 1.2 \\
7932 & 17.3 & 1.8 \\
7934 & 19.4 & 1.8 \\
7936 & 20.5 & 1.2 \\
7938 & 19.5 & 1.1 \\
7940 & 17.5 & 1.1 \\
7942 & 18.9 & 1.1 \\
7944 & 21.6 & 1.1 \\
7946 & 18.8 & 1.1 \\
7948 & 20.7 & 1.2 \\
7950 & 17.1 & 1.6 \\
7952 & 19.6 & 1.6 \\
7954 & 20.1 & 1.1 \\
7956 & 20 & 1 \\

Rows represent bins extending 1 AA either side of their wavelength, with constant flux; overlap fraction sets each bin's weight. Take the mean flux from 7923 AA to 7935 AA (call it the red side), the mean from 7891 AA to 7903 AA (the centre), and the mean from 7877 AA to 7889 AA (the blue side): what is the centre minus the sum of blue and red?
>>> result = -18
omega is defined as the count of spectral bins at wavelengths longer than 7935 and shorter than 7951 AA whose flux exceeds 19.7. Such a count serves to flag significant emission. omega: 3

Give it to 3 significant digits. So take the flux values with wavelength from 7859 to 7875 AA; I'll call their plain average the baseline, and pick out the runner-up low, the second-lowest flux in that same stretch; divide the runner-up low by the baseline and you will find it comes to 0.922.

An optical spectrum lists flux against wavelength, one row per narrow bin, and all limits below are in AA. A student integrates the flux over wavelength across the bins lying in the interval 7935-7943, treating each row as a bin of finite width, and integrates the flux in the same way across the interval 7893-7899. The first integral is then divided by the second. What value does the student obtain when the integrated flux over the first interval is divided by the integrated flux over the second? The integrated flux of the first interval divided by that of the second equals 1.18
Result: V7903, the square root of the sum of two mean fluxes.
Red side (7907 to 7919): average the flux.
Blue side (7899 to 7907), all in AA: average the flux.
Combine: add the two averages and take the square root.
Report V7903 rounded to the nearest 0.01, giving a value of 6.54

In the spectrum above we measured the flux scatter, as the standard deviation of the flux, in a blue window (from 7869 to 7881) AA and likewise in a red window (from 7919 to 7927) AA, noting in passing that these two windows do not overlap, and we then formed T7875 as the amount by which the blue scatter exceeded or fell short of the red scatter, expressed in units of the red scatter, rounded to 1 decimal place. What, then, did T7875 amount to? 0.1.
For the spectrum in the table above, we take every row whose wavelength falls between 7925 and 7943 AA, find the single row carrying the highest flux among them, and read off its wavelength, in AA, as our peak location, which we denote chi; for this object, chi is 7936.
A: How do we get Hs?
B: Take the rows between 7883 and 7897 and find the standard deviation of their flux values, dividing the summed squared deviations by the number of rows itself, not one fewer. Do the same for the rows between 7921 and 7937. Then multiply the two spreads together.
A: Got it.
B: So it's 2.44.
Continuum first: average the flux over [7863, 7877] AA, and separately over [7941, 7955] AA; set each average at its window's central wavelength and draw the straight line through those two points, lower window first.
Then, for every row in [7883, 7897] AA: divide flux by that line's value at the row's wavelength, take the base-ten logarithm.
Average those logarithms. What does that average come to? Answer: 0.05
